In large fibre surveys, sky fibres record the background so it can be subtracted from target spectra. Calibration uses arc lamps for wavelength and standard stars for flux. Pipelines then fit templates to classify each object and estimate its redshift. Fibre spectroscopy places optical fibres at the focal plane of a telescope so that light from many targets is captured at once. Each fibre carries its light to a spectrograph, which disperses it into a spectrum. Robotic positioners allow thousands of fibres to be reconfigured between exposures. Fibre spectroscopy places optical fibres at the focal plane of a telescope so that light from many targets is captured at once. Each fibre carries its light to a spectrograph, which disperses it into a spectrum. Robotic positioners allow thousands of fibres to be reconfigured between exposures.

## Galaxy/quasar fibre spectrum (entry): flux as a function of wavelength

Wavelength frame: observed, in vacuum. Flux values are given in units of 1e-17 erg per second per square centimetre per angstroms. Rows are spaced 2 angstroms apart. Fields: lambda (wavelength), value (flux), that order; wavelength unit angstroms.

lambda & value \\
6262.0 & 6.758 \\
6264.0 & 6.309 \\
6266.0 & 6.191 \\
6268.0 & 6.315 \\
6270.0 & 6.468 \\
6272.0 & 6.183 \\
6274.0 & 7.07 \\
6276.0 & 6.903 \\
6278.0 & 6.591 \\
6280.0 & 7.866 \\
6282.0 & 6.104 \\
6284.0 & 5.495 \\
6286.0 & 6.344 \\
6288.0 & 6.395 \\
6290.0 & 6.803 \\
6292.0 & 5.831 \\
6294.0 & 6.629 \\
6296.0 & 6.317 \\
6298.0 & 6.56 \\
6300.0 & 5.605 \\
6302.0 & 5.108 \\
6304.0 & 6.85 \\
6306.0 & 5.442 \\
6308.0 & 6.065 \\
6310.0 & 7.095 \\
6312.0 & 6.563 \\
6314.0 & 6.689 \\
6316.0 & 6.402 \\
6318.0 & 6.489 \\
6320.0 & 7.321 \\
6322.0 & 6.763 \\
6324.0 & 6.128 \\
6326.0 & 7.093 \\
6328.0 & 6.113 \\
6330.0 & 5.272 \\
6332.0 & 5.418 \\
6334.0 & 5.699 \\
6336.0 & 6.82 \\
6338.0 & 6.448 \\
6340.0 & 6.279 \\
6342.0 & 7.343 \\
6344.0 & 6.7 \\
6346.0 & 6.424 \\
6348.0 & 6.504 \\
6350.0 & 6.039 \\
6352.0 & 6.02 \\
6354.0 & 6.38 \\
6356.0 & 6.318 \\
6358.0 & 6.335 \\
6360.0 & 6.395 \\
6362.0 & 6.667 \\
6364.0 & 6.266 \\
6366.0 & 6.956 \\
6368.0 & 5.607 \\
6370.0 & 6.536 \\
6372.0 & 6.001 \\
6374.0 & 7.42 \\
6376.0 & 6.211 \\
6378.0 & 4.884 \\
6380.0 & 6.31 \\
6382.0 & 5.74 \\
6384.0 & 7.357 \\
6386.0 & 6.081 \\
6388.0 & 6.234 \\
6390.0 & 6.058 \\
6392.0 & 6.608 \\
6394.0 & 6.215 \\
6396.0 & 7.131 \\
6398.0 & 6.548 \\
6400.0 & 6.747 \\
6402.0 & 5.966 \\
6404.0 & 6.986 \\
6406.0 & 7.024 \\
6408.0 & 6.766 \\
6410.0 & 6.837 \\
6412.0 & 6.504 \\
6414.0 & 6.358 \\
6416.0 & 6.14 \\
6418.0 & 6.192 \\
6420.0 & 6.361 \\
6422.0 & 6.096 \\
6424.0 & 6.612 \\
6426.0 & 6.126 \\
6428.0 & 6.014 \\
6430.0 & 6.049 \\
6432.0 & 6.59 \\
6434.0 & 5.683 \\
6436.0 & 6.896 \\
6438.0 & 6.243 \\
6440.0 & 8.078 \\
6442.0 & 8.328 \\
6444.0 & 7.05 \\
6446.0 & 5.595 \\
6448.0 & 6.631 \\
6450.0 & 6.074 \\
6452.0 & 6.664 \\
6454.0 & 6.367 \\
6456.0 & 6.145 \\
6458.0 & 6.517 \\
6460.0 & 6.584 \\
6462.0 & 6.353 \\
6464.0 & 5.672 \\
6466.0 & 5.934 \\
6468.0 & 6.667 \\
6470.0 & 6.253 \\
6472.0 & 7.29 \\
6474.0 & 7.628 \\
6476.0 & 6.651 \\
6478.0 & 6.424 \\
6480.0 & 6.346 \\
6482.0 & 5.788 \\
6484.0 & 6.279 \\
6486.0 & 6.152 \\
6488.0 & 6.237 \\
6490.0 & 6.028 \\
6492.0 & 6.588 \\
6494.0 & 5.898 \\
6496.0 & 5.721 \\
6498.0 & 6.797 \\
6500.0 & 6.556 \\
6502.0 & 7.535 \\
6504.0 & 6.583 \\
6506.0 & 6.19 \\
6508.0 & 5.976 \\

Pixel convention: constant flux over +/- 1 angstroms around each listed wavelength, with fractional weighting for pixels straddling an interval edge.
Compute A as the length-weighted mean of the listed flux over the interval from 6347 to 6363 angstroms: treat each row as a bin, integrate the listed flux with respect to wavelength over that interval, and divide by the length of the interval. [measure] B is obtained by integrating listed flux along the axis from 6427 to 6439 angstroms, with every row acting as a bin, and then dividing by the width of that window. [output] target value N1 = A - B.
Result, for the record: 0.09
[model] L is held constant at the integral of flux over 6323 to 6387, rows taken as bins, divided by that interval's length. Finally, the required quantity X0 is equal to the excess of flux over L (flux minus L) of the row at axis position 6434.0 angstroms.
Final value -0.62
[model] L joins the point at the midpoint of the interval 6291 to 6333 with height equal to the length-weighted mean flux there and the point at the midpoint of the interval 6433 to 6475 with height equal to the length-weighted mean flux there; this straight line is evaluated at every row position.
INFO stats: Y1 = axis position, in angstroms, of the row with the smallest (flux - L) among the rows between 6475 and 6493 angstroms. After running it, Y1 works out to 6482.0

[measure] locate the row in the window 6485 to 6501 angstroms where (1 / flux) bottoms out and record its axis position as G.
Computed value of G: 6498.0 angstroms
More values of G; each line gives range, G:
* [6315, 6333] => 6320.0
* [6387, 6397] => 6396.0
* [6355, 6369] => 6366.0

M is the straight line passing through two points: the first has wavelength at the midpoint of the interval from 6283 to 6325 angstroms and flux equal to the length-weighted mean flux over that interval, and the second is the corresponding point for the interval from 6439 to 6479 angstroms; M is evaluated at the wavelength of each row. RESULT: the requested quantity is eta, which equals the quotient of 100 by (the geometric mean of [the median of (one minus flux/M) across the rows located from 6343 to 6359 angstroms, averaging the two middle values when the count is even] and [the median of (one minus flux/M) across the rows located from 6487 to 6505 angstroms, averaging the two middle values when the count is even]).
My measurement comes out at 5696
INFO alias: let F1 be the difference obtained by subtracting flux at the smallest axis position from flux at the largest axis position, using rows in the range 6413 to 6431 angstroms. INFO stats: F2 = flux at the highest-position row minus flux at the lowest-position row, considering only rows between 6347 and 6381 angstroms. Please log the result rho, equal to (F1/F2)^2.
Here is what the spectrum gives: 2.5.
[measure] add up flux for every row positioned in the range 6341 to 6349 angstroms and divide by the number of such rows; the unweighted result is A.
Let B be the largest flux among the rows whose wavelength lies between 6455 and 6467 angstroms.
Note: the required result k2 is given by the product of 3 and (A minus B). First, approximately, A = 6.7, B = 6.584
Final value 0.5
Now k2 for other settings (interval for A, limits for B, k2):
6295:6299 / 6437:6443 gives -5.7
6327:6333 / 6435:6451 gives -8.2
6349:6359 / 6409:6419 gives -1.9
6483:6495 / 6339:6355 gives -3.4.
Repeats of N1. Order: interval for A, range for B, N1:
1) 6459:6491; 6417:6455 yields -0.11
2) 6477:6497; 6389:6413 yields -0.47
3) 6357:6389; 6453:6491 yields -0.07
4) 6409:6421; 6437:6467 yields -0.15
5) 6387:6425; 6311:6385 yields 0.12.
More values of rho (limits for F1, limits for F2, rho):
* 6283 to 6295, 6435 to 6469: 24.5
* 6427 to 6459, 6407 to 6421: 1.5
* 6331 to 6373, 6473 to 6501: 0.3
